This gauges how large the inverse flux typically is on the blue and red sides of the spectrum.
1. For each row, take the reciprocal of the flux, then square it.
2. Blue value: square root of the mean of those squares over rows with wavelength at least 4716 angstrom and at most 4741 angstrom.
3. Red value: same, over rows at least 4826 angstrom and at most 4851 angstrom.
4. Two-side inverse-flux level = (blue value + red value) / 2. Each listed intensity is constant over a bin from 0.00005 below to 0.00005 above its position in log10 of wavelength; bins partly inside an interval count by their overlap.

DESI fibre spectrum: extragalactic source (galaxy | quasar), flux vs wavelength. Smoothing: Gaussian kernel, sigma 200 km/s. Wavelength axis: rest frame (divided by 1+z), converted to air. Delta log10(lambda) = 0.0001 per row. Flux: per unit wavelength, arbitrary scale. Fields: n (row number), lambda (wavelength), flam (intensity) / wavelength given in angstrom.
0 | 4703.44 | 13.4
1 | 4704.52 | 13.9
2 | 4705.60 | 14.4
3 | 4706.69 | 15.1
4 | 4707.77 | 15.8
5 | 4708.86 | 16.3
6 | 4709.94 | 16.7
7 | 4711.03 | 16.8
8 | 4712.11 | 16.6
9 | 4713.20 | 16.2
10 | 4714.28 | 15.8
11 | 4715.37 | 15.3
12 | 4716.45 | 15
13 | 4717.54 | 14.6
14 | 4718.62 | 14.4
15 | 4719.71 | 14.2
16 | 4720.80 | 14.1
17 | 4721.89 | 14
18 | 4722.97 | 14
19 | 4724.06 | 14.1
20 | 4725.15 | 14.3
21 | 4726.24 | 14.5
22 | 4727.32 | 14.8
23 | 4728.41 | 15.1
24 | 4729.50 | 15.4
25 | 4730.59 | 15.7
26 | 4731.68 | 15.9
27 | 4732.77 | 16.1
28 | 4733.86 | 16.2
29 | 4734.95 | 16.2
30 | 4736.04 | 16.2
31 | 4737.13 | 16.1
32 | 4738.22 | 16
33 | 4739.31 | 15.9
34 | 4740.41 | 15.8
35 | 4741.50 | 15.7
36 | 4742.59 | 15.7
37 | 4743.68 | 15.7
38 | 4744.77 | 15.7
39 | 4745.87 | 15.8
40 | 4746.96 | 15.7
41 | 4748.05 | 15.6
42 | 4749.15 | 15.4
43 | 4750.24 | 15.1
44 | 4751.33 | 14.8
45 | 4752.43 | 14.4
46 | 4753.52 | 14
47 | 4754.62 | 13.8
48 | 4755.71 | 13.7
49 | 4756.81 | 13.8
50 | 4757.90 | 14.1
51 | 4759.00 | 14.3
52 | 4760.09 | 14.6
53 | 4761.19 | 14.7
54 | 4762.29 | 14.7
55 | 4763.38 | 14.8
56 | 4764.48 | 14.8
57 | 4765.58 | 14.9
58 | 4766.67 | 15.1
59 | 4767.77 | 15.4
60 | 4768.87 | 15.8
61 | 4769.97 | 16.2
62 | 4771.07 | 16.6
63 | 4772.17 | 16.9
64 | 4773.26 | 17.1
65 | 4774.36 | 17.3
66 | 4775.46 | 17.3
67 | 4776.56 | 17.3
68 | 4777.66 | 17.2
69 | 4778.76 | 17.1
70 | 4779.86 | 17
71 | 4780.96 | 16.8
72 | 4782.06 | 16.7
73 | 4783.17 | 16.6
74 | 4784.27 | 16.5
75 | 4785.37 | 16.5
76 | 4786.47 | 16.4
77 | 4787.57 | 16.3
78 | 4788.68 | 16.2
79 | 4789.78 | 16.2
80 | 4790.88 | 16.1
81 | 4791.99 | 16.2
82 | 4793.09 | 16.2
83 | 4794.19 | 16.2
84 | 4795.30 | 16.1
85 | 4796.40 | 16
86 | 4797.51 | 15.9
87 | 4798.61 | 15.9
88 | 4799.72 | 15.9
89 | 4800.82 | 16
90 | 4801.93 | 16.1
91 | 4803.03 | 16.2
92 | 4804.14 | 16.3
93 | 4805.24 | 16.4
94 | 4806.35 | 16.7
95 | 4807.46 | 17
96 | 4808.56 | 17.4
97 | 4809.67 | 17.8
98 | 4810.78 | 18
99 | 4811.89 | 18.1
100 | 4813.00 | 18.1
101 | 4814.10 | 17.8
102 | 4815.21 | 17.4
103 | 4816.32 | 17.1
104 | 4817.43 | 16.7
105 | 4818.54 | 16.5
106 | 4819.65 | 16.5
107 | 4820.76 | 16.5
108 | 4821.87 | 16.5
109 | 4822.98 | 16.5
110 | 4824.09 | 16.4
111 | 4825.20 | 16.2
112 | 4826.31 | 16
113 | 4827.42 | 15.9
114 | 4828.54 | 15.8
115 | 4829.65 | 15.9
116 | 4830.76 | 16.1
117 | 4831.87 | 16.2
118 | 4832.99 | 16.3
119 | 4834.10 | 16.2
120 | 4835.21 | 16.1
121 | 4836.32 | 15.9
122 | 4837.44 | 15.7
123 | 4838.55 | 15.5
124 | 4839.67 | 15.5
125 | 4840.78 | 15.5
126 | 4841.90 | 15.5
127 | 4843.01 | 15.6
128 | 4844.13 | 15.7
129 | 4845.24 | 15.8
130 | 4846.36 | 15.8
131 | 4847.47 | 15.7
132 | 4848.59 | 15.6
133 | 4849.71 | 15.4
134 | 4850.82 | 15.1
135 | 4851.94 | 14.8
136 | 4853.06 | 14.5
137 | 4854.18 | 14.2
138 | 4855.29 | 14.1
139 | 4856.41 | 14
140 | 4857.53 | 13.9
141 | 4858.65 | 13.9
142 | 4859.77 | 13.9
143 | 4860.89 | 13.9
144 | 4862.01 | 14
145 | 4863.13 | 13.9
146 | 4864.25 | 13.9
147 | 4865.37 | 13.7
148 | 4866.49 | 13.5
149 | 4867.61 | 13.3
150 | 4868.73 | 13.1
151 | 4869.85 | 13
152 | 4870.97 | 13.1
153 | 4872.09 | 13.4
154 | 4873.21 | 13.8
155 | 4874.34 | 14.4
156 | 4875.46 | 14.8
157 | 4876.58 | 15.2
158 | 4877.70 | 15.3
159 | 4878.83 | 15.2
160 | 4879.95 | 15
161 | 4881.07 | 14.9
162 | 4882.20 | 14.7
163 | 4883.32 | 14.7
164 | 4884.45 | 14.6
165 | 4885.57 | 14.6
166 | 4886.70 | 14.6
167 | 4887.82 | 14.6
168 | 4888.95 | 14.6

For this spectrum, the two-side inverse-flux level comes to 0.0649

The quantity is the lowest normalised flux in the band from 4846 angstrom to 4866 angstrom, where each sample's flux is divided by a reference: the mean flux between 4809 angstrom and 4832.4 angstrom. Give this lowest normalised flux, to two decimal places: 0.82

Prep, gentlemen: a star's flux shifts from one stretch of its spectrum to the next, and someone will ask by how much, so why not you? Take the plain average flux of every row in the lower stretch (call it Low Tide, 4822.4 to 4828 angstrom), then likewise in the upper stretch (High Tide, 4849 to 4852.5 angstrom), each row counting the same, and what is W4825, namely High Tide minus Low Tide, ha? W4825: -1.1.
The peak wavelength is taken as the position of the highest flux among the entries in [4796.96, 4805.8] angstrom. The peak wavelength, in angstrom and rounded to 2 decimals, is 4805.24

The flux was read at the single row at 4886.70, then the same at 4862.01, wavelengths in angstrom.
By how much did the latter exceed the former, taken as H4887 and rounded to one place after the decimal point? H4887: -0.6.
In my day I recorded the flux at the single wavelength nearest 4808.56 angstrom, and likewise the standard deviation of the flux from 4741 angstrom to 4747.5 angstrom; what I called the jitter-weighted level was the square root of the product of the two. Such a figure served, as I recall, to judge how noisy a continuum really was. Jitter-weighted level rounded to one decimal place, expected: 0.8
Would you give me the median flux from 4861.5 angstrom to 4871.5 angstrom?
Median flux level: 13.5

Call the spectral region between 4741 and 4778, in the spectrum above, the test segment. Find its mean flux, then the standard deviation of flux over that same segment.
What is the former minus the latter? 14.3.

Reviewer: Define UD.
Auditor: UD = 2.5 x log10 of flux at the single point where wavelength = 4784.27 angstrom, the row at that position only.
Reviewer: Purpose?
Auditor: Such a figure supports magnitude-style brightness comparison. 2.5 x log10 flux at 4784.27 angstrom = 3.04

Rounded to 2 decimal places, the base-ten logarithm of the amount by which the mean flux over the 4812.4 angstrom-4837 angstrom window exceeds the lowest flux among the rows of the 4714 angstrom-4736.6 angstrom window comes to 0.39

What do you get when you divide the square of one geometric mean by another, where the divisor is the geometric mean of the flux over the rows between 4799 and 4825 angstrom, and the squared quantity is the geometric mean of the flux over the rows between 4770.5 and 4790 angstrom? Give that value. 16.7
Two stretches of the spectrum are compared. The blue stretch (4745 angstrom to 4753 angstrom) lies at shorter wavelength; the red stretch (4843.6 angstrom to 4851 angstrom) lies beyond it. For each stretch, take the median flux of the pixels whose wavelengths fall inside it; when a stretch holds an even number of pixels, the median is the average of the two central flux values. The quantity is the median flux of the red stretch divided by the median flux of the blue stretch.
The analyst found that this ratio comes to 1.02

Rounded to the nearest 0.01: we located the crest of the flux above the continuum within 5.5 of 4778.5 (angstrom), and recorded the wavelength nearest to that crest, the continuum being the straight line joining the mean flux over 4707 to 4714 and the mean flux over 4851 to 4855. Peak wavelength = 4776.56 angstrom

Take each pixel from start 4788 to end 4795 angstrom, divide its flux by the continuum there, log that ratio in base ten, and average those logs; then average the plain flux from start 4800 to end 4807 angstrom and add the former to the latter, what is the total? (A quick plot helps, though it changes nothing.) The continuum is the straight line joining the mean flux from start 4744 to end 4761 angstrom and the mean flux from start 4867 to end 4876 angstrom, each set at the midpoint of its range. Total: 16.3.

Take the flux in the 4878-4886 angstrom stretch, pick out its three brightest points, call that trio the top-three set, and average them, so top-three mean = 15.0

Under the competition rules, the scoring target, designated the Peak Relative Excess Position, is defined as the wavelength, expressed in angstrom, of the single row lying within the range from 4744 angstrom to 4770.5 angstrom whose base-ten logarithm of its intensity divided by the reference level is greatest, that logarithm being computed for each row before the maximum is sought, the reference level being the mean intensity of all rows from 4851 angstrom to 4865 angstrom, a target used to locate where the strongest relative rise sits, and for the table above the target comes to 4769.97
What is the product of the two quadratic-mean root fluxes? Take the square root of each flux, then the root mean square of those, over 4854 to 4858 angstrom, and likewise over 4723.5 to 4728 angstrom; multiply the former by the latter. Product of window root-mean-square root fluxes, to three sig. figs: 14.2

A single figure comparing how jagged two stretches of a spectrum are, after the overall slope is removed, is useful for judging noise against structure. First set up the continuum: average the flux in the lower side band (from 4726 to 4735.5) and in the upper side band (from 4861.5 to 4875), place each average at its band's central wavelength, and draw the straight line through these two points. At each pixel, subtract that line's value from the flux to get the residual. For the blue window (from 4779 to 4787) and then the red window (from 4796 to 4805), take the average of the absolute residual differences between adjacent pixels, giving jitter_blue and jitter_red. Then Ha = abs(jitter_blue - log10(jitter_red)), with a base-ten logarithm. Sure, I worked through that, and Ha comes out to 1.17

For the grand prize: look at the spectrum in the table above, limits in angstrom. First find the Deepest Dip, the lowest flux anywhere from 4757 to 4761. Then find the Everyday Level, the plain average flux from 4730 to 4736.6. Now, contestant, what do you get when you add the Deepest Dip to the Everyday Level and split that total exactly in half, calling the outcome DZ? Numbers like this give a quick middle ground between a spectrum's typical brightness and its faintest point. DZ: 15.1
